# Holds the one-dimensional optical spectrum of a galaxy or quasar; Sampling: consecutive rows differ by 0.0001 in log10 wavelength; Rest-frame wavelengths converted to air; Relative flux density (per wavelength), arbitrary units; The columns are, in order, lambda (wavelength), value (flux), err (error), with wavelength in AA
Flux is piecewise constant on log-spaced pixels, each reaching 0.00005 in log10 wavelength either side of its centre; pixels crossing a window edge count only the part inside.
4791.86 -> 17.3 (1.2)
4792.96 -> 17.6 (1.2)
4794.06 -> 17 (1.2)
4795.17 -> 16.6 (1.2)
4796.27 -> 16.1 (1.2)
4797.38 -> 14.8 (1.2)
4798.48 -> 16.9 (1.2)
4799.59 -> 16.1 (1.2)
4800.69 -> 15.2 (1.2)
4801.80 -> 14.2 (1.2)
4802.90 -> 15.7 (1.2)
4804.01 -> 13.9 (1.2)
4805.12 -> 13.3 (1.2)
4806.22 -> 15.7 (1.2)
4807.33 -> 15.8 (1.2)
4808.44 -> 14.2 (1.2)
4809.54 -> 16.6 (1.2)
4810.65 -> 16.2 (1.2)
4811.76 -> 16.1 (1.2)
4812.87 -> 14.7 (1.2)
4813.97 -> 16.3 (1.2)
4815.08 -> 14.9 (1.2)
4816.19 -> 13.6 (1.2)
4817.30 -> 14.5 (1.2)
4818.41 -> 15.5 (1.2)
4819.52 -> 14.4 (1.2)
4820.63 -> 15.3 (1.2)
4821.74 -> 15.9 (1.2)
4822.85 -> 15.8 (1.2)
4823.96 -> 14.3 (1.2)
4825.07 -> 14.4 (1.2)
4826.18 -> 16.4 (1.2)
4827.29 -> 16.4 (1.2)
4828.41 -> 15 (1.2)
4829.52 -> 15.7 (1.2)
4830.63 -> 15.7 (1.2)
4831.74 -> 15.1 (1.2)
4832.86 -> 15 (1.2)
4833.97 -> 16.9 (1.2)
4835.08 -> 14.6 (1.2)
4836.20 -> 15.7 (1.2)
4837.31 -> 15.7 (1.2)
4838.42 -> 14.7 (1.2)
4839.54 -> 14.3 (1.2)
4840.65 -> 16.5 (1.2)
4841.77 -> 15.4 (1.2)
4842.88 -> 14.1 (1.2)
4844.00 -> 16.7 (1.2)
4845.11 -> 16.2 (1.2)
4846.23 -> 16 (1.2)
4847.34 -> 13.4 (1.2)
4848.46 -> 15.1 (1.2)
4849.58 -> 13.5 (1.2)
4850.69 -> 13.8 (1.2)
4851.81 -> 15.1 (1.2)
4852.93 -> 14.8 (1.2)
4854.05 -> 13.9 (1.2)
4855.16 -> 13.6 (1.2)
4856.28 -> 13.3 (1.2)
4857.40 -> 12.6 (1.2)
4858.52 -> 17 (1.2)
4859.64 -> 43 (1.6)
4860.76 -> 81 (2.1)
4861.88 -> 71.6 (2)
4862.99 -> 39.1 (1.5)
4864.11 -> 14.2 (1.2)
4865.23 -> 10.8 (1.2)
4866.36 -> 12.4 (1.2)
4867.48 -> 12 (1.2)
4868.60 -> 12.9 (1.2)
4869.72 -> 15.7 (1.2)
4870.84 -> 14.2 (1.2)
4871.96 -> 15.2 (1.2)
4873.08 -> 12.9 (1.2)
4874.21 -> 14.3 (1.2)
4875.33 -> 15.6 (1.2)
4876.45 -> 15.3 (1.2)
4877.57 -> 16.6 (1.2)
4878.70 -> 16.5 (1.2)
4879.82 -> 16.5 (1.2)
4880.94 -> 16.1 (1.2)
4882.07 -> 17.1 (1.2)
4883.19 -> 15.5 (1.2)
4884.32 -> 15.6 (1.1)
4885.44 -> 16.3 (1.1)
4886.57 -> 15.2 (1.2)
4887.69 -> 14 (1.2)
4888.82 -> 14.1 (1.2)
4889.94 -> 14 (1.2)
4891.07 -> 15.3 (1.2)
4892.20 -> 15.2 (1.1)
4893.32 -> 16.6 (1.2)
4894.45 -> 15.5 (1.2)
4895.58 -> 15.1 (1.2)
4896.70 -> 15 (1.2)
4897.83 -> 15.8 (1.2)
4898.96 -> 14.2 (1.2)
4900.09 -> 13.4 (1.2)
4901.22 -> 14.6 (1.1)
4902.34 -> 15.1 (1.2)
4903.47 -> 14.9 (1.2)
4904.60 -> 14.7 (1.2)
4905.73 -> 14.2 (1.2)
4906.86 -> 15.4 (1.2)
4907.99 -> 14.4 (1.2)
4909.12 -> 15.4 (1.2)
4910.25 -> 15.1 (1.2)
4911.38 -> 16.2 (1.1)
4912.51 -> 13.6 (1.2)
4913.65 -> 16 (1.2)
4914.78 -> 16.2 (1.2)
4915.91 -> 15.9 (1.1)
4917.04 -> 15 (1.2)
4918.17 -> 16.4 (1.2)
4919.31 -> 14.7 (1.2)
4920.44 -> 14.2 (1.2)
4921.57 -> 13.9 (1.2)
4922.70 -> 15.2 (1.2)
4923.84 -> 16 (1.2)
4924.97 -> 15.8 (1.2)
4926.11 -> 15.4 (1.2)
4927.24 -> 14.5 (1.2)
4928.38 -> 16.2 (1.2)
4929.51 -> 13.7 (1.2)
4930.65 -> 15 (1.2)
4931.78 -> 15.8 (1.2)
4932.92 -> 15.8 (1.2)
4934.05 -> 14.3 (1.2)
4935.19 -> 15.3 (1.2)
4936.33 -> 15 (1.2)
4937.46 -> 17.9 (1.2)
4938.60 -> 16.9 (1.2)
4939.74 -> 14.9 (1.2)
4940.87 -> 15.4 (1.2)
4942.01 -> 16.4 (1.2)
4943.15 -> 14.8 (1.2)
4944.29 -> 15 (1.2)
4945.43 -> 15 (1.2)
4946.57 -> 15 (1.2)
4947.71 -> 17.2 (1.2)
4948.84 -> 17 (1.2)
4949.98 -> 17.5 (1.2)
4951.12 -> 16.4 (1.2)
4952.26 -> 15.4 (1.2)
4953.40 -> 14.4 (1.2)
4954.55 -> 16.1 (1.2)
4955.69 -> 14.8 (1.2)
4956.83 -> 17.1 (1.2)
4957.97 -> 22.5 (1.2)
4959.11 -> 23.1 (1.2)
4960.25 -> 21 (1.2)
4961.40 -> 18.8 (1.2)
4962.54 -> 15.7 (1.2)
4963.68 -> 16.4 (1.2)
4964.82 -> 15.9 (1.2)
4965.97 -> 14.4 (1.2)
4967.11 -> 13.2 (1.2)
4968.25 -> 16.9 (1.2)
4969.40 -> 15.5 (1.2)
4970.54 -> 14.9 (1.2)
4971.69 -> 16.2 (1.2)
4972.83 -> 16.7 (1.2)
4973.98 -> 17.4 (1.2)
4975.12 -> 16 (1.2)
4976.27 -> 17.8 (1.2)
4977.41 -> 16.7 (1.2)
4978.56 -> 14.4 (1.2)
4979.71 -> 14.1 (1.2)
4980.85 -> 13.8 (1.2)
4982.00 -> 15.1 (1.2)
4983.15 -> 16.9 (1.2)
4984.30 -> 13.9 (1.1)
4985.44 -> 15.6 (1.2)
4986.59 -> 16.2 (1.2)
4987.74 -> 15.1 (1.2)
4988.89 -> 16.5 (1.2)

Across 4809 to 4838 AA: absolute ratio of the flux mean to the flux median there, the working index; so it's 0.99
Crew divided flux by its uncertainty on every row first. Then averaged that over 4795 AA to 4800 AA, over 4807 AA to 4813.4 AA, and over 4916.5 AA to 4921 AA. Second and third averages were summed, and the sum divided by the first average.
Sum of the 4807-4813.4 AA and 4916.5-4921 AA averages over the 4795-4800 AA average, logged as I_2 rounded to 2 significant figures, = 1.9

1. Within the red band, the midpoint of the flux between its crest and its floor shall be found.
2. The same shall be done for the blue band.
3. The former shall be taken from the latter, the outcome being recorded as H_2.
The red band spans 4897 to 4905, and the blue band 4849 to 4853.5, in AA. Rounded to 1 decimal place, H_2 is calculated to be -0.3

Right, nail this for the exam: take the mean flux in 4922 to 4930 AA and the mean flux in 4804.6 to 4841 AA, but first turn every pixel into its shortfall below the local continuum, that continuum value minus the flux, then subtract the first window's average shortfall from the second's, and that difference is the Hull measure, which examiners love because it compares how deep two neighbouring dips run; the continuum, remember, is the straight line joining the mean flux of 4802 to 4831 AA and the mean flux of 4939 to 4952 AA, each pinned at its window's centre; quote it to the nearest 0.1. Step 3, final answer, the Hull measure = -0.6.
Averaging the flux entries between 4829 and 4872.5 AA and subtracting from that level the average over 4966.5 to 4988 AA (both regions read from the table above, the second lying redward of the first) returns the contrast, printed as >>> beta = 4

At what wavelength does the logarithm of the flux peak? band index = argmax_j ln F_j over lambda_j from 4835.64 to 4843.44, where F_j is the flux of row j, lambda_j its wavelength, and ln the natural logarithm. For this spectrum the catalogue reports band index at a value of 4840.65 AA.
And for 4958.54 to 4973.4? 4959.11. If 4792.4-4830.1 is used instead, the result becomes 4792.96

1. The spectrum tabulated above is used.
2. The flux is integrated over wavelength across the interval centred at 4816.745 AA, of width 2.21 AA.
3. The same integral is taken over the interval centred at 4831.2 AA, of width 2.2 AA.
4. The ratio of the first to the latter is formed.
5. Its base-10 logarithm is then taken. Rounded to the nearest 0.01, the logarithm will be -0.04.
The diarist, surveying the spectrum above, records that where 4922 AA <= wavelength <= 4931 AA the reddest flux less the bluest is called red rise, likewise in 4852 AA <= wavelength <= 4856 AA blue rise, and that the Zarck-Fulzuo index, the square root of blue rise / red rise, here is 2.4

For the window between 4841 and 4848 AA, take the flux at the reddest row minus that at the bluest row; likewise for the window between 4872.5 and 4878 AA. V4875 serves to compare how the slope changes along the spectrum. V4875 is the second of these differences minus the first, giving 6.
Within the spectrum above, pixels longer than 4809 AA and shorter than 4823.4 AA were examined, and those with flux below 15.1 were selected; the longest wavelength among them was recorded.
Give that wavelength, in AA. 4819.52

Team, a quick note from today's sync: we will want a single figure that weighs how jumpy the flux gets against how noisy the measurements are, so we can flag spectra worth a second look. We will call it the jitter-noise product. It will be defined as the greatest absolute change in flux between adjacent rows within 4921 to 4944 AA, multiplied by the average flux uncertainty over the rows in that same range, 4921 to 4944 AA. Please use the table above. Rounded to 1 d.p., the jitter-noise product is 3.5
